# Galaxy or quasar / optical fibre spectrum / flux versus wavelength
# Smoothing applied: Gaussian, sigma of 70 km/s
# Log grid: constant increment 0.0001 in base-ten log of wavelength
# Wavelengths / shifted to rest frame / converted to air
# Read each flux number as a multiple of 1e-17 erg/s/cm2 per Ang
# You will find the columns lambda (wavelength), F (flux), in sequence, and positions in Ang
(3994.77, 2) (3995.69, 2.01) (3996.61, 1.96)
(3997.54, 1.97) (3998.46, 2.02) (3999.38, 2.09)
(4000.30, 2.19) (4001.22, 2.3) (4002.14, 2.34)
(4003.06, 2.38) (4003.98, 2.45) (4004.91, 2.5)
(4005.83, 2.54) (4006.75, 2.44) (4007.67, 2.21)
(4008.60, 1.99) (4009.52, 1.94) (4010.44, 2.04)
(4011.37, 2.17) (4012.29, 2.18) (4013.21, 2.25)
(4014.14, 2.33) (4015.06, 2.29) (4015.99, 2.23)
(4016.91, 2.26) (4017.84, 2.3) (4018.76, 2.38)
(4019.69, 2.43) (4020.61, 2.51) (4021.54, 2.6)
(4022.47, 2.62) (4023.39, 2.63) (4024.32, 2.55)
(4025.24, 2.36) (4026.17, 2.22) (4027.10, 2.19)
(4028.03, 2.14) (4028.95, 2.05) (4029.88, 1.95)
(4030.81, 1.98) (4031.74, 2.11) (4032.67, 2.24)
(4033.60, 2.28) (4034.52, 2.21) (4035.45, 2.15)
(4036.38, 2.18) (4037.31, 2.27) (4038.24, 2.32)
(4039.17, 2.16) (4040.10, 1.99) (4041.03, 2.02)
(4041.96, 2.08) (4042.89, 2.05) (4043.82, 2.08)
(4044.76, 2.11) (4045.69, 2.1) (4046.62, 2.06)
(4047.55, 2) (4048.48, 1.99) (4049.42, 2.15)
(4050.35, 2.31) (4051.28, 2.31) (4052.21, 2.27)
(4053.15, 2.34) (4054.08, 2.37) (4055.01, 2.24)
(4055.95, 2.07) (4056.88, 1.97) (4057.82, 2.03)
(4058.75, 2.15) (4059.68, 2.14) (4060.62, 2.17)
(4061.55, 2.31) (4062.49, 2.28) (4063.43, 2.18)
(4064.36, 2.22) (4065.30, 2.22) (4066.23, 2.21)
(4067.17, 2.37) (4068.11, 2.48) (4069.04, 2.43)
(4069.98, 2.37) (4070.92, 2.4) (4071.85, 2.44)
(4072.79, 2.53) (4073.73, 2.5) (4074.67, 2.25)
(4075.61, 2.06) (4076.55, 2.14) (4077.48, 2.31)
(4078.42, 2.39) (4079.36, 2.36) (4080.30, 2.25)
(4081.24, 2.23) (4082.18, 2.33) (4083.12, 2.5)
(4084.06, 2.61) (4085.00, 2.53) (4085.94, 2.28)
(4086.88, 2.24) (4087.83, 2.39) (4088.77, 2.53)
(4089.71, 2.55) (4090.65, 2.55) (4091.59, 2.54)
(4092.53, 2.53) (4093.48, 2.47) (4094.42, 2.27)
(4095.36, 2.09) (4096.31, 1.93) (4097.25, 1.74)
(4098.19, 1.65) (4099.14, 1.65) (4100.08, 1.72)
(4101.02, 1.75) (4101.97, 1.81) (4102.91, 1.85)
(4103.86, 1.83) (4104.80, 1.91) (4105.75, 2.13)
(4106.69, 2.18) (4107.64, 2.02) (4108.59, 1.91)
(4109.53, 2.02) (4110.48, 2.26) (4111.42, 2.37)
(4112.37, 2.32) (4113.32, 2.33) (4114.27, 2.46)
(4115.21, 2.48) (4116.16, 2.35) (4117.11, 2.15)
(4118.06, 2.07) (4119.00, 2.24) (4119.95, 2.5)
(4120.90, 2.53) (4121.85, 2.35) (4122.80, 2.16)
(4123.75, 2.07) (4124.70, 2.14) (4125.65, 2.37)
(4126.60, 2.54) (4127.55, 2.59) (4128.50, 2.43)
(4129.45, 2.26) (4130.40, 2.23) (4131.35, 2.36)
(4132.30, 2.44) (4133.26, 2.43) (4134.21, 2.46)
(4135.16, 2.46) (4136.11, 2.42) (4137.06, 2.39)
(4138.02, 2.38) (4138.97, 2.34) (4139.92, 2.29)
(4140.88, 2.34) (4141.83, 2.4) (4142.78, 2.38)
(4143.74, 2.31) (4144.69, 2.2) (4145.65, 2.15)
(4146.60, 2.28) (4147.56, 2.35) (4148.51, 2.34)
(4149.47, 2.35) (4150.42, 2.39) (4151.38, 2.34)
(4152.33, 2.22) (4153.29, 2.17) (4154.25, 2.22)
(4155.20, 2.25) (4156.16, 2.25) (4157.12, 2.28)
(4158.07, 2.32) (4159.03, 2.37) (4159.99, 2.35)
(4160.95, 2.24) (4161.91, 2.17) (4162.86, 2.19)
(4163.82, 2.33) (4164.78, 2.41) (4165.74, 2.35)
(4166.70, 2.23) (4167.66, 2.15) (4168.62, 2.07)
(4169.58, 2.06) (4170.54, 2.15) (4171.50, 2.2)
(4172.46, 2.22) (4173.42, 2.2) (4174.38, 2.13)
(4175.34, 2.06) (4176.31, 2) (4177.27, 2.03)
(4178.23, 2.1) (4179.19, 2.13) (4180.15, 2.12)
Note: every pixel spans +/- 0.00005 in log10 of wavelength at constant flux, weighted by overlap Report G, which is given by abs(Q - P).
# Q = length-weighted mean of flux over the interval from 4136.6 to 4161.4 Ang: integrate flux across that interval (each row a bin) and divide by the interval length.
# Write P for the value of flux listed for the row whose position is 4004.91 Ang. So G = 0.20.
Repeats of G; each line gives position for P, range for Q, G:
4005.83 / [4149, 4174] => 0.29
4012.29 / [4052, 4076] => 0.09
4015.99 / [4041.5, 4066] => 0.07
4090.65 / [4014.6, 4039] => 0.26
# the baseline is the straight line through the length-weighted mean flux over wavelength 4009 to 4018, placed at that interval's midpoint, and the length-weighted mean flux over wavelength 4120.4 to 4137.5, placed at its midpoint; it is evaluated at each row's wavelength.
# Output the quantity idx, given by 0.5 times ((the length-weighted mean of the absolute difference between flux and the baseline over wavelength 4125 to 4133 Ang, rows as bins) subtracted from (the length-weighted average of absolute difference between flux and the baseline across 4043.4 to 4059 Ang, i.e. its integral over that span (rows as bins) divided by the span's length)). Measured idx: 0.02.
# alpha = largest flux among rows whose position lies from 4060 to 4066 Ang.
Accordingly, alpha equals 2.31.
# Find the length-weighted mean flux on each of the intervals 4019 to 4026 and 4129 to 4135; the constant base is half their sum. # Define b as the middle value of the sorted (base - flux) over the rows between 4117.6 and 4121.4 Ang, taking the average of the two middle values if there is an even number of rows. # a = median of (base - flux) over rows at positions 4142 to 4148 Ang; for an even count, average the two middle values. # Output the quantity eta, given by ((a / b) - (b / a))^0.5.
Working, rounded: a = 0.14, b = 0.1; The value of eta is 1.3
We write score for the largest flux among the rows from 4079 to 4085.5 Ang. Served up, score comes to 2.61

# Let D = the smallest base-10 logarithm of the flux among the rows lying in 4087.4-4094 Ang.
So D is 0.378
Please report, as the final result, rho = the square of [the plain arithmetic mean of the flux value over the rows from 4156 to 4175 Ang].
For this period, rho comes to 5.0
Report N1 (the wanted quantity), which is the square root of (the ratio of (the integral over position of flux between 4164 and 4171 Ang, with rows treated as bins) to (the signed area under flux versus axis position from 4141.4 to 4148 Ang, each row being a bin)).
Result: 1.01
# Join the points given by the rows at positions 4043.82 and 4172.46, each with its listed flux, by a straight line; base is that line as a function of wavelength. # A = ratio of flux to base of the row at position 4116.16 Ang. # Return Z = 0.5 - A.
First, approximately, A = 1.09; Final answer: -0.59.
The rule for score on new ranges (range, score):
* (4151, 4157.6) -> 2.34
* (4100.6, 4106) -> 2.13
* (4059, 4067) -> 2.31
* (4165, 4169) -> 2.35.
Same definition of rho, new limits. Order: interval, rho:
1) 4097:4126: 4.4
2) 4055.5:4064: 4.6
